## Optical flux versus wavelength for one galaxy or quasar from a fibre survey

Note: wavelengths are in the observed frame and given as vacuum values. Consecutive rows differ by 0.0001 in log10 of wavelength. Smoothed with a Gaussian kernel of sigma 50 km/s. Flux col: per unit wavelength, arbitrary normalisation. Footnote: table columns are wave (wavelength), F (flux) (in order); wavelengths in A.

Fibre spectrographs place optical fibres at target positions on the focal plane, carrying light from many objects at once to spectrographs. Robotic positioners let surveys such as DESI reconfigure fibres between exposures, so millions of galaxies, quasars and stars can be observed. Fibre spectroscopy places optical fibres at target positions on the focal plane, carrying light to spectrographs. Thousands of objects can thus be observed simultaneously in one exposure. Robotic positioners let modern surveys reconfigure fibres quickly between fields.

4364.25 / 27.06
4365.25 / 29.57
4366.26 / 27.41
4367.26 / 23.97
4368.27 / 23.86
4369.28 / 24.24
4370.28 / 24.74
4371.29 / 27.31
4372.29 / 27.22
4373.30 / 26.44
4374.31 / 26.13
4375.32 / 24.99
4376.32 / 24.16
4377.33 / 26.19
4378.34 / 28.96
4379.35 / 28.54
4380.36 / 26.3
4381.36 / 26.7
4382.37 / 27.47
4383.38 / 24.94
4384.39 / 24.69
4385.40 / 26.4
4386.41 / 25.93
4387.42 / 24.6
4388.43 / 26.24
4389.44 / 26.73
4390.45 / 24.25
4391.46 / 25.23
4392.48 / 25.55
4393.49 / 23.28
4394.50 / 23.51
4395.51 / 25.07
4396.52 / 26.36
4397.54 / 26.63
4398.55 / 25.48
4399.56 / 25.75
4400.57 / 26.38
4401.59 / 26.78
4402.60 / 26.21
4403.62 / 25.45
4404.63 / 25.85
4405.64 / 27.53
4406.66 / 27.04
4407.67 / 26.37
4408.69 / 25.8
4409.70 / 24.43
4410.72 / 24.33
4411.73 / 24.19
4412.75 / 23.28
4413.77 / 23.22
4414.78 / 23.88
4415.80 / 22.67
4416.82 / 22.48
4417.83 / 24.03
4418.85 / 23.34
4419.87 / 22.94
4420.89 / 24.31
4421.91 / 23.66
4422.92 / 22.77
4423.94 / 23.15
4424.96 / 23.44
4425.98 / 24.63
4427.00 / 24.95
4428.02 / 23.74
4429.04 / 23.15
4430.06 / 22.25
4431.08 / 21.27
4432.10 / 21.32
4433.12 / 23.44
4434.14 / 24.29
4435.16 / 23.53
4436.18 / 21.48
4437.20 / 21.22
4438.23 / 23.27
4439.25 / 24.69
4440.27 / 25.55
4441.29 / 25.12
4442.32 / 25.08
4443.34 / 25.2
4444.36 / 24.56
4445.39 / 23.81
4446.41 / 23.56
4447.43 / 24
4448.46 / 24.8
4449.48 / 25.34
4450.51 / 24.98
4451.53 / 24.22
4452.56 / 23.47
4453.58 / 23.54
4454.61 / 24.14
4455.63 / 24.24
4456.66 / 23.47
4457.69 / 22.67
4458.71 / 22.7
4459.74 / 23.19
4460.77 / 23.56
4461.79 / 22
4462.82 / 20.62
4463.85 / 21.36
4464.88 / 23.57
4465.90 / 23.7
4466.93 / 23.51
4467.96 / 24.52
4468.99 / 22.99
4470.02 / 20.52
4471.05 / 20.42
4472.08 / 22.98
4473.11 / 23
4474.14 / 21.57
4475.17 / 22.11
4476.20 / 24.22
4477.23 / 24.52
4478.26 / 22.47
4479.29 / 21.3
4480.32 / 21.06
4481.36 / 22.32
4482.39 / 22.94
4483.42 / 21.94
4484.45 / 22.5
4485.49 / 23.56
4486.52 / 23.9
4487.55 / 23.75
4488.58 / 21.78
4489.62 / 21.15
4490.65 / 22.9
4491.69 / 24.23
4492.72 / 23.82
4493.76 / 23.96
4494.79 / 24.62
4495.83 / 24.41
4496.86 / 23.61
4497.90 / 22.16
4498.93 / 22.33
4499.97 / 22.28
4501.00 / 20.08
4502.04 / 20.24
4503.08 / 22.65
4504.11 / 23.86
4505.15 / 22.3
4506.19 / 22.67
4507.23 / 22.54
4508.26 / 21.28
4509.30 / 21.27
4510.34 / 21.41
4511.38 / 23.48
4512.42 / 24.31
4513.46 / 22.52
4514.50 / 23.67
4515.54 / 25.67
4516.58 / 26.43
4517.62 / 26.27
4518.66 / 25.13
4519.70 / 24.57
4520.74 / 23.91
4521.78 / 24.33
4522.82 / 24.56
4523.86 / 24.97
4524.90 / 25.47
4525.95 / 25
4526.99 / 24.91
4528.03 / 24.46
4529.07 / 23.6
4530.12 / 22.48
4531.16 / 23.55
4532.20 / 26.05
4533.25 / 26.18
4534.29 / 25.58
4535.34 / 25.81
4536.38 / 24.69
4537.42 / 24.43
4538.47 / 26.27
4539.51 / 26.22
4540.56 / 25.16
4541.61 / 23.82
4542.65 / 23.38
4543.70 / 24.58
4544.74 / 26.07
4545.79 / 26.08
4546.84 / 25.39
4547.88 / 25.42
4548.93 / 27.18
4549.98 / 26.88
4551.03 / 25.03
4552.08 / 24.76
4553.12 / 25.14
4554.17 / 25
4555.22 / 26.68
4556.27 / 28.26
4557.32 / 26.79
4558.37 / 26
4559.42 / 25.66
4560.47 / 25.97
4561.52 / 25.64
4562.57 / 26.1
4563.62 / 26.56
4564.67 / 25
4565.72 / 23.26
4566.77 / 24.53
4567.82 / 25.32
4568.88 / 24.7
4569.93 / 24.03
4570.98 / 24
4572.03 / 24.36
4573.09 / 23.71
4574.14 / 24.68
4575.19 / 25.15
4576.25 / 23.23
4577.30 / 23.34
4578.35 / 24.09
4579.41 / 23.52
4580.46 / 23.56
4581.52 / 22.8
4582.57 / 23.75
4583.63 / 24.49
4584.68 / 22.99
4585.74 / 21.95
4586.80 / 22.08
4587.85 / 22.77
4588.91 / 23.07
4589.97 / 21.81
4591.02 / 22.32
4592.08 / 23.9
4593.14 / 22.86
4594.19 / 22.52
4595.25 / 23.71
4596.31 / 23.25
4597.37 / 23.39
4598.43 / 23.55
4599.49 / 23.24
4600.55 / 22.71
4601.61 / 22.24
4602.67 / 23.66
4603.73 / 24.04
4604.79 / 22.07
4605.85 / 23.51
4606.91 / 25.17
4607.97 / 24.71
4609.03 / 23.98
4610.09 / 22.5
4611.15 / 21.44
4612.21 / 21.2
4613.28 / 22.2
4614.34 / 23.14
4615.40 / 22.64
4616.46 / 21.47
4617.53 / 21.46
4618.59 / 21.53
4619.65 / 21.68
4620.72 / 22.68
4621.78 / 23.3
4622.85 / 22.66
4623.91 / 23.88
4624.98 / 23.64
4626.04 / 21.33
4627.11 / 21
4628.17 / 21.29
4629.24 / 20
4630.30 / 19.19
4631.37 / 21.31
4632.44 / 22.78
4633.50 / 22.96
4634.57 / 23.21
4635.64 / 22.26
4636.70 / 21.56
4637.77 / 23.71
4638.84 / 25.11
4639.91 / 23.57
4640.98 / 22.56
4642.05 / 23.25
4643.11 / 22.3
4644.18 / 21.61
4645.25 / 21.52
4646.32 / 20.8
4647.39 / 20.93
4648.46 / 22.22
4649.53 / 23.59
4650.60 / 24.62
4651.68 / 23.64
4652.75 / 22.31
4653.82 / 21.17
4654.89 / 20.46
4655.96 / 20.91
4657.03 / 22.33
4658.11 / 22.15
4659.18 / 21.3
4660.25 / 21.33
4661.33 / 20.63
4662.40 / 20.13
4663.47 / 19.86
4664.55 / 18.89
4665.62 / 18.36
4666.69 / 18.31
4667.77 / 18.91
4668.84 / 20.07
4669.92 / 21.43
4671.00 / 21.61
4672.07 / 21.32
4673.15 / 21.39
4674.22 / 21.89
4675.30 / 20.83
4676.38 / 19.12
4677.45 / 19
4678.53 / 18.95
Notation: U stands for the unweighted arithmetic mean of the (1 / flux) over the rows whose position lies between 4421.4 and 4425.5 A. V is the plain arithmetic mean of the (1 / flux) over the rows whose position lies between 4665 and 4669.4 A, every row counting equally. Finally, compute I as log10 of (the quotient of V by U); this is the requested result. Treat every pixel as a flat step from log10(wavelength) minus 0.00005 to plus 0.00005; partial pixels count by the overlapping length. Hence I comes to 0.090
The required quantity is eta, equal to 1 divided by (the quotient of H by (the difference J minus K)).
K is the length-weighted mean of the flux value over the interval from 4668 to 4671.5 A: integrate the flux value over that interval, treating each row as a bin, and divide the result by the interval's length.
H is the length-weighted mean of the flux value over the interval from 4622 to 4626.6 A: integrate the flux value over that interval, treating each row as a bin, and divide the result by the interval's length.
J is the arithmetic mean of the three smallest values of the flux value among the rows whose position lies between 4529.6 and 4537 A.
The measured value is 0.12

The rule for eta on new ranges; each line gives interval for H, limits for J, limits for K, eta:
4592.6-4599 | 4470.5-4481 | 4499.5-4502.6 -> 0.00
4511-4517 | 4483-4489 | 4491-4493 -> -0.08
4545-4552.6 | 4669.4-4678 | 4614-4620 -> -0.09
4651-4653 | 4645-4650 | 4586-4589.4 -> -0.06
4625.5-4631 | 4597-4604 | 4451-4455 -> -0.05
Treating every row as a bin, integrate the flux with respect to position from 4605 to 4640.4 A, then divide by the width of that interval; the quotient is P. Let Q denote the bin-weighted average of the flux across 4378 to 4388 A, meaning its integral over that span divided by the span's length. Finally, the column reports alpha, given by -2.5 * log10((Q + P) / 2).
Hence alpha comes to -3.47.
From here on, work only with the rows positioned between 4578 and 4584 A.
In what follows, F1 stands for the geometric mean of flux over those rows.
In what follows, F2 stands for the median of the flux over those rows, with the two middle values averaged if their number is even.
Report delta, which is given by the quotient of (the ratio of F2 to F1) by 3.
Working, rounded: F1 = 23.7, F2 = 23.7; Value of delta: 0.333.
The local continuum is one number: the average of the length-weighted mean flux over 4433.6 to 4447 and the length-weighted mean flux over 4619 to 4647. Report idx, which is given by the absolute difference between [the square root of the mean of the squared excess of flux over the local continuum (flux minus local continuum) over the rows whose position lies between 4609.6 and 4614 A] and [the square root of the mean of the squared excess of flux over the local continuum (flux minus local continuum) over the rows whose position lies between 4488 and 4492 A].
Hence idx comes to 0.1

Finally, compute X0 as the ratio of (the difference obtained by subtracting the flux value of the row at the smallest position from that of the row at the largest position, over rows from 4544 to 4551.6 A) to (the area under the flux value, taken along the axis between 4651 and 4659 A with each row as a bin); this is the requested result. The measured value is -0.006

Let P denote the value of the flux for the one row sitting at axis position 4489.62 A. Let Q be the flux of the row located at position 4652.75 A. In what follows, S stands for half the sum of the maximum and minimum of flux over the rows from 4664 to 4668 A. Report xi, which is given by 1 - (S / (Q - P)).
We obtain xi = -15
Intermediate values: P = 21.15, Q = 22.31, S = 18.6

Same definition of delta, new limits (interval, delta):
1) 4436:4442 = 0.340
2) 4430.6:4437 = 0.332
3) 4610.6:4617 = 0.331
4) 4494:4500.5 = 0.330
